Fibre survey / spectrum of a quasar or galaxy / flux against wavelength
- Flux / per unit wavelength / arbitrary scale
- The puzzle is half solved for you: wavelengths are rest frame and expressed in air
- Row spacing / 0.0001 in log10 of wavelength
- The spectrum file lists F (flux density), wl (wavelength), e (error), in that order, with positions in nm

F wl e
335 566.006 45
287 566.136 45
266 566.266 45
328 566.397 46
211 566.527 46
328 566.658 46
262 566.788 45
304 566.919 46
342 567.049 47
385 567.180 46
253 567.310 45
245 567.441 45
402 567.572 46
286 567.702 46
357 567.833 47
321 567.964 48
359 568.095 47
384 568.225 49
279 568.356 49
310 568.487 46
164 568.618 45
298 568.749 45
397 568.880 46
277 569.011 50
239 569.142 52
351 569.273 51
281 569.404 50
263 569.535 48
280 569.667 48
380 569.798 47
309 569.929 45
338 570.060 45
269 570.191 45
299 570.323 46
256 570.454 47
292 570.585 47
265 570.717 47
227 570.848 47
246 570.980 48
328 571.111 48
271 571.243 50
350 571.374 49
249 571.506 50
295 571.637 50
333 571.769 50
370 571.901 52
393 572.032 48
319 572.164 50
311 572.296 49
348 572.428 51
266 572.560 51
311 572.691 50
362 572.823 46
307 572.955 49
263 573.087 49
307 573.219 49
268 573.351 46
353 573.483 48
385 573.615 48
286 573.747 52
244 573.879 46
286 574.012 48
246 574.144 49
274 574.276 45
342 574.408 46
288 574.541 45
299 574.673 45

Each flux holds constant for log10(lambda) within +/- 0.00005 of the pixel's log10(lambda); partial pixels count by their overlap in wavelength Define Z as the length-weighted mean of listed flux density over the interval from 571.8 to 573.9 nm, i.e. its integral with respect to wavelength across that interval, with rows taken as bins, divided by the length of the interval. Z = 320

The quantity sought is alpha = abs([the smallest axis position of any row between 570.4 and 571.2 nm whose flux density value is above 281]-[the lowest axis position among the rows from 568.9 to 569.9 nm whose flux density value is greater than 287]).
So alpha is 1.31 nm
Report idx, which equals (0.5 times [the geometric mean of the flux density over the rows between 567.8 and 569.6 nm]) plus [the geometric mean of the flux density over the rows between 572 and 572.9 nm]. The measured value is 477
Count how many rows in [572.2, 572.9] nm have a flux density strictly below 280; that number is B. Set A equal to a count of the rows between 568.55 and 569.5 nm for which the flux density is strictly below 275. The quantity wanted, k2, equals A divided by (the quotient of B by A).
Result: 4.0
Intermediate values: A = 2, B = 1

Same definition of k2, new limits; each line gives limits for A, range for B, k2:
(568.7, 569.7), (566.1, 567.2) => 1.3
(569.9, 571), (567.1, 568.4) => 8.3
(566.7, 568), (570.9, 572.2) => 3.0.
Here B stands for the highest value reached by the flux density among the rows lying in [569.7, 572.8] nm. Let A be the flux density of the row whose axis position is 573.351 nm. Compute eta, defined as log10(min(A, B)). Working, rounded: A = 268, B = 393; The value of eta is 2.43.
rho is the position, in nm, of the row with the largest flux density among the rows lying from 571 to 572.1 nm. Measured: 572.032 nm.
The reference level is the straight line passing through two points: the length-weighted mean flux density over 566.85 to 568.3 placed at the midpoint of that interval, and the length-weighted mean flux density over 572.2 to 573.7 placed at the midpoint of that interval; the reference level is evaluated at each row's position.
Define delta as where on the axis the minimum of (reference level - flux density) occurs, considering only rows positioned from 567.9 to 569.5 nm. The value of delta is 568.880 nm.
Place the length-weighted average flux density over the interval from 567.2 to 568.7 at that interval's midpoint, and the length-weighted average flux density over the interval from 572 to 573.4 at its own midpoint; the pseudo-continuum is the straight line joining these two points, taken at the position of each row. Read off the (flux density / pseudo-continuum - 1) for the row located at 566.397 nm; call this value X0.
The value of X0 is 0.07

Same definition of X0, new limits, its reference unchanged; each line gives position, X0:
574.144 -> -0.22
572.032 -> 0.26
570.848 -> -0.27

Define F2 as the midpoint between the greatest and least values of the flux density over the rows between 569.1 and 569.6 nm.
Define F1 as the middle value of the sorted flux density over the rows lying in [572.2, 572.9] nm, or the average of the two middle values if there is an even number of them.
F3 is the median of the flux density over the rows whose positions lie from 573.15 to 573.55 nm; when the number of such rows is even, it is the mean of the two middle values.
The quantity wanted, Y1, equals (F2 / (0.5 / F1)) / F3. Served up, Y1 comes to 598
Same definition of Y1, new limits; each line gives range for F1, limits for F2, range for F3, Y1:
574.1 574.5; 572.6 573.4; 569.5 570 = 581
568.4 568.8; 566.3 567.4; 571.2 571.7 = 628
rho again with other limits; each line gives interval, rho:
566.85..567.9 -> 567.572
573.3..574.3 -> 573.615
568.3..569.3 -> 568.880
